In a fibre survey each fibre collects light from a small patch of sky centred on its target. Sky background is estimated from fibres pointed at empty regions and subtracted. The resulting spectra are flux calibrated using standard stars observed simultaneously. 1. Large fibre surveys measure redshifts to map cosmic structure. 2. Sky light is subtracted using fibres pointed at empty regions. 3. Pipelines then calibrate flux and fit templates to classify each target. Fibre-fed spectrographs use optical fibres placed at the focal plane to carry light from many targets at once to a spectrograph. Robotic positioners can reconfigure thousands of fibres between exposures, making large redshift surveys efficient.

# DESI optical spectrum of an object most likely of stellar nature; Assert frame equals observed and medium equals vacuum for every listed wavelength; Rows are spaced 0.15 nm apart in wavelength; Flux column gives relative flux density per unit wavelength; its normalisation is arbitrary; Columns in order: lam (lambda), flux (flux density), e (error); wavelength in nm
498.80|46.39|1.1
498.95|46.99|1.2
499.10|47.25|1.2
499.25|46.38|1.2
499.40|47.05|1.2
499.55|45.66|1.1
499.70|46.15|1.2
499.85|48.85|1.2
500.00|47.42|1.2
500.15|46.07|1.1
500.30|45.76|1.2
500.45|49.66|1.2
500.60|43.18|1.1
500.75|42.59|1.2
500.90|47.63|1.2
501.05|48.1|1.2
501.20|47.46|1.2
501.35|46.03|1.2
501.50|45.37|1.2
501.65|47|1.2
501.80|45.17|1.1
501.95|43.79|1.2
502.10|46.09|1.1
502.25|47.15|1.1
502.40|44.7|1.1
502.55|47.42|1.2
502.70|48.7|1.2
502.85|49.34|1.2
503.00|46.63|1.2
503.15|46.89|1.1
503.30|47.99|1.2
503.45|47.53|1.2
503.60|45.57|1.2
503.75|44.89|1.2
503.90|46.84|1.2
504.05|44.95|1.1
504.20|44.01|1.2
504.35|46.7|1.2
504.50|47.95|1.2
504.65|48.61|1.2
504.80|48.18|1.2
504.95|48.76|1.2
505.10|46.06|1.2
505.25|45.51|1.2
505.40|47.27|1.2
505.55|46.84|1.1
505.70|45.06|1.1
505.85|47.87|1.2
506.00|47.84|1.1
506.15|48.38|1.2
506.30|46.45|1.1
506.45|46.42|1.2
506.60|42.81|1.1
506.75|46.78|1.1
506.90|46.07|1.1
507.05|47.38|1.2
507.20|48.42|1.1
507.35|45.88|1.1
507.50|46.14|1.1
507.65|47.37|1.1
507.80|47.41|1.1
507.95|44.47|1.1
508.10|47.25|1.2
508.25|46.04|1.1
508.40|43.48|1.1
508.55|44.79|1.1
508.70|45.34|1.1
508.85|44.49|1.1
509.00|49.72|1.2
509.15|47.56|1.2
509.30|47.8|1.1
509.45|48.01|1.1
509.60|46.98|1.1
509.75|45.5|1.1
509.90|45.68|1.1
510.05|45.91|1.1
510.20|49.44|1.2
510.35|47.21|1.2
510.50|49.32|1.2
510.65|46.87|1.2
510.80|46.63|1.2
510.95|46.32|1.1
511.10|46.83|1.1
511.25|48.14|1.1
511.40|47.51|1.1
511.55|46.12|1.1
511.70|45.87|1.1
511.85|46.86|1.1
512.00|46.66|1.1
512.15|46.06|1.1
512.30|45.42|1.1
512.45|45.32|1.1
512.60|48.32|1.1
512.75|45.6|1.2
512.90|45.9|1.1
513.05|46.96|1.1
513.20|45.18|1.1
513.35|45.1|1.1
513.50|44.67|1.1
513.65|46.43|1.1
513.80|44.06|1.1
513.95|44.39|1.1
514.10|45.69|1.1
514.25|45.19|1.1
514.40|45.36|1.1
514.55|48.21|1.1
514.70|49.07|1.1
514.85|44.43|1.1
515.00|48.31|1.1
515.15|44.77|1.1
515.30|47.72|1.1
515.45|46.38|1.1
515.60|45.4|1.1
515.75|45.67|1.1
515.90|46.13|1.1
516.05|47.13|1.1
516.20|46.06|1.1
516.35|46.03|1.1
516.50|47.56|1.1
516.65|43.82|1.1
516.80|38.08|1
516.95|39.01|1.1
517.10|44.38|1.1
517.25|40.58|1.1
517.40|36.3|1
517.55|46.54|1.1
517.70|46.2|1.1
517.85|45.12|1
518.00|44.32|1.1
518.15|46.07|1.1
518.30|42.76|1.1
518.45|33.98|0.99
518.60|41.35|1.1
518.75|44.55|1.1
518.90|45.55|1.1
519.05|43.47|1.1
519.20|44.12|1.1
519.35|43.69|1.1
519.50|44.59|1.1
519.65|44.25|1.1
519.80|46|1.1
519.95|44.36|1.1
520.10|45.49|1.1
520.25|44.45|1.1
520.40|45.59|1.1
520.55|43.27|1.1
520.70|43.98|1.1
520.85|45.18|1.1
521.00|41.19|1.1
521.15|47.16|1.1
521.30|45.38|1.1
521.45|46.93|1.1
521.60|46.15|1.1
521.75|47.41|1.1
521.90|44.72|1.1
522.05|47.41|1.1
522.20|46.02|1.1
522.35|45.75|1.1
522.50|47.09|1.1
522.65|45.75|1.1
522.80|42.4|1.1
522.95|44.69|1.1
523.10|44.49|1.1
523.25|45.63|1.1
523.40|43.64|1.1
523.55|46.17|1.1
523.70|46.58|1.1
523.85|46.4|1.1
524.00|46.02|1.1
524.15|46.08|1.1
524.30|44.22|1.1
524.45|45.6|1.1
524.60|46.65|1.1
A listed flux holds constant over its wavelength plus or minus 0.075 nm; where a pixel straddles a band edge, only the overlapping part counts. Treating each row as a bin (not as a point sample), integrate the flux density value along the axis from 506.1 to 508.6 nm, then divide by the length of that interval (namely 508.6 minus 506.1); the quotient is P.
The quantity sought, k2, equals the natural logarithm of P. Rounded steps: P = 46.2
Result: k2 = 3.83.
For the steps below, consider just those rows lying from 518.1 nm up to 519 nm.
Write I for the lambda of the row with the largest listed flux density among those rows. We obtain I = 518.15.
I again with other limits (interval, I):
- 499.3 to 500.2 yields 499.85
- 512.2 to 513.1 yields 512.60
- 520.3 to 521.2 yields 521.15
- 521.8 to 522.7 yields 522.05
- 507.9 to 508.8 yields 508.10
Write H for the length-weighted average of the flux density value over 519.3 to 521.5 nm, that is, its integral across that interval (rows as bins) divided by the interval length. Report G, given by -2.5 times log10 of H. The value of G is -4.13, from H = 44.8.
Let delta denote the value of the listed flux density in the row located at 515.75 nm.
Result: 45.67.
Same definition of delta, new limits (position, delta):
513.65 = 46.43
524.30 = 44.22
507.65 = 47.37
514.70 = 49.07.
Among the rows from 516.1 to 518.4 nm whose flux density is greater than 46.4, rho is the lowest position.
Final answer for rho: 516.50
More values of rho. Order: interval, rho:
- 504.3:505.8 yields 504.35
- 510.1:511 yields 510.20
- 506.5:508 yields 506.75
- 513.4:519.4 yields 513.65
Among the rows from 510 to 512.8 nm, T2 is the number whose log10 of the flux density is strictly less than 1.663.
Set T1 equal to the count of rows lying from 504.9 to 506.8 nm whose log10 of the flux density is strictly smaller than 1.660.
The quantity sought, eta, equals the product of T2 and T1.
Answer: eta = 15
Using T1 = 3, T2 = 5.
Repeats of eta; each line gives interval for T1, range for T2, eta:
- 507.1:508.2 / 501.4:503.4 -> 4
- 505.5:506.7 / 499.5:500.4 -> 4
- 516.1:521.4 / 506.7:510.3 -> 243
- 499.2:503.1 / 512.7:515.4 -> 84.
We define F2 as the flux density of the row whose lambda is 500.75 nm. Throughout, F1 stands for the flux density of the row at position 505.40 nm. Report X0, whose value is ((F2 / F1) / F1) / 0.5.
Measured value 0.0381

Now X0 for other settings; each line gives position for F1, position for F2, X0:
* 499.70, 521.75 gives 0.0445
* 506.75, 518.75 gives 0.0407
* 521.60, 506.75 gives 0.0439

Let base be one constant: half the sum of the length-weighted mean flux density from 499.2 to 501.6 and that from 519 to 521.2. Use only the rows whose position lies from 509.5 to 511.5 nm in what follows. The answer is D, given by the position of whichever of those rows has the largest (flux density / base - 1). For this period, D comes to 510.20 nm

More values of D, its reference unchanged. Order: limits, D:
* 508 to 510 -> 509.00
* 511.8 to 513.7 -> 512.60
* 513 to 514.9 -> 514.70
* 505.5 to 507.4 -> 507.20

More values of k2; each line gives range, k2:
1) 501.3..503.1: 3.84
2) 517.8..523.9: 3.80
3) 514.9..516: 3.84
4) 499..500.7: 3.84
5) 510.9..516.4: 3.83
